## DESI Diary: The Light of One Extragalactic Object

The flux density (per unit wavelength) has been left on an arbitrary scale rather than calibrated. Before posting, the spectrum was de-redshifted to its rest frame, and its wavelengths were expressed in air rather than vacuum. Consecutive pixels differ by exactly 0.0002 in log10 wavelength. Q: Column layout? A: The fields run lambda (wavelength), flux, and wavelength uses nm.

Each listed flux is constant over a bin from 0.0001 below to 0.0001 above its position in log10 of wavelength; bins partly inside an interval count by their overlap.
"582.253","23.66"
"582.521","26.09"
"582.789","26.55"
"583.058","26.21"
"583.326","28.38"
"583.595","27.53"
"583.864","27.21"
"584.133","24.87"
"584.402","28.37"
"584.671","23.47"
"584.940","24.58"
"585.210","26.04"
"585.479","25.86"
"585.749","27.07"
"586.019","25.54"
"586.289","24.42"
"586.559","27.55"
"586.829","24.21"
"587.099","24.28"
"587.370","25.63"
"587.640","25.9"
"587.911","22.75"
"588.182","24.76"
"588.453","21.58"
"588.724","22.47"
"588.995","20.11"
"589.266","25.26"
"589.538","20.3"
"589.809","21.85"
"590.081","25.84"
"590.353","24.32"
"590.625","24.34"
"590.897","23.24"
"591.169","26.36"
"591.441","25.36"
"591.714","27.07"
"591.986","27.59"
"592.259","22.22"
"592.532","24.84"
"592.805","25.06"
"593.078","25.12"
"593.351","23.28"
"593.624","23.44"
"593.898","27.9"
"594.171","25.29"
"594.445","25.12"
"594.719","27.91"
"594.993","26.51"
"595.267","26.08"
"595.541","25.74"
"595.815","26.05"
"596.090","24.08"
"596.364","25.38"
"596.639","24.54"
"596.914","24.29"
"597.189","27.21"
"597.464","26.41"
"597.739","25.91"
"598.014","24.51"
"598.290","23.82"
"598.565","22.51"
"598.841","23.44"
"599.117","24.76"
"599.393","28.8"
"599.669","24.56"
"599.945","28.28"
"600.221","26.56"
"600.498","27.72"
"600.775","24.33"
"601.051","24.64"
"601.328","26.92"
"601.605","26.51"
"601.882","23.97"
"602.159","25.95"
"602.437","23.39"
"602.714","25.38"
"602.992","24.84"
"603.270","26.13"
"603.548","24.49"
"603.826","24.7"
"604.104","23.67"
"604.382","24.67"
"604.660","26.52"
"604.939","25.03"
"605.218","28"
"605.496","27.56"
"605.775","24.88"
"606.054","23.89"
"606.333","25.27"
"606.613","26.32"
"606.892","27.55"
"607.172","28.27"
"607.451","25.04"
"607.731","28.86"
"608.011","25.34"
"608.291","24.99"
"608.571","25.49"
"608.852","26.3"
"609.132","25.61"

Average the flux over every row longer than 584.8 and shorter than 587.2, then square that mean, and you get 651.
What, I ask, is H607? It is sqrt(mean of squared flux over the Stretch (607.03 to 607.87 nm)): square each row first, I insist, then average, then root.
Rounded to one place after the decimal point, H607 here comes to 27.4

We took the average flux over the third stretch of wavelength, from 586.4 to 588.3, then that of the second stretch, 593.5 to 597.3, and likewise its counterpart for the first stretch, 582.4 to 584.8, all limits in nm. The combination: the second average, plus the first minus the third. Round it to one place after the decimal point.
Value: 27.2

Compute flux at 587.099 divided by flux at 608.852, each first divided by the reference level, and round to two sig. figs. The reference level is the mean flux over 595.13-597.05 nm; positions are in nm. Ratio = 0.92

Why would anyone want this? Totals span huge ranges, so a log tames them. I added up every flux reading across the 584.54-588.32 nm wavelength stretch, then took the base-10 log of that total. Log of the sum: 2.55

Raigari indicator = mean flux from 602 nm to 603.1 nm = 24.9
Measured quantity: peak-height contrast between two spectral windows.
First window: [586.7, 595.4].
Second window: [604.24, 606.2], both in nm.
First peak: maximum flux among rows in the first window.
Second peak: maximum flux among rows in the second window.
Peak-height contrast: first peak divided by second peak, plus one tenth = 1.10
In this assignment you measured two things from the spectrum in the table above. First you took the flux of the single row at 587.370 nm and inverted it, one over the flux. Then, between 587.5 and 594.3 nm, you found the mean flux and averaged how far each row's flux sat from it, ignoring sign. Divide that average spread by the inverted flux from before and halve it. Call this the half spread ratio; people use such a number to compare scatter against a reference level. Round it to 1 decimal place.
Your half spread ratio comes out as 21.8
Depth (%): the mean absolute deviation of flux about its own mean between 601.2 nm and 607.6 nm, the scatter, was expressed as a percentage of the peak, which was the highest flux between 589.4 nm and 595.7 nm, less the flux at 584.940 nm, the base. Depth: 36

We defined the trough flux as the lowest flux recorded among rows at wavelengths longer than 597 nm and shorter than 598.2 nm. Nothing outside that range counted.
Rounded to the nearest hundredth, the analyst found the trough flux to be 24.51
